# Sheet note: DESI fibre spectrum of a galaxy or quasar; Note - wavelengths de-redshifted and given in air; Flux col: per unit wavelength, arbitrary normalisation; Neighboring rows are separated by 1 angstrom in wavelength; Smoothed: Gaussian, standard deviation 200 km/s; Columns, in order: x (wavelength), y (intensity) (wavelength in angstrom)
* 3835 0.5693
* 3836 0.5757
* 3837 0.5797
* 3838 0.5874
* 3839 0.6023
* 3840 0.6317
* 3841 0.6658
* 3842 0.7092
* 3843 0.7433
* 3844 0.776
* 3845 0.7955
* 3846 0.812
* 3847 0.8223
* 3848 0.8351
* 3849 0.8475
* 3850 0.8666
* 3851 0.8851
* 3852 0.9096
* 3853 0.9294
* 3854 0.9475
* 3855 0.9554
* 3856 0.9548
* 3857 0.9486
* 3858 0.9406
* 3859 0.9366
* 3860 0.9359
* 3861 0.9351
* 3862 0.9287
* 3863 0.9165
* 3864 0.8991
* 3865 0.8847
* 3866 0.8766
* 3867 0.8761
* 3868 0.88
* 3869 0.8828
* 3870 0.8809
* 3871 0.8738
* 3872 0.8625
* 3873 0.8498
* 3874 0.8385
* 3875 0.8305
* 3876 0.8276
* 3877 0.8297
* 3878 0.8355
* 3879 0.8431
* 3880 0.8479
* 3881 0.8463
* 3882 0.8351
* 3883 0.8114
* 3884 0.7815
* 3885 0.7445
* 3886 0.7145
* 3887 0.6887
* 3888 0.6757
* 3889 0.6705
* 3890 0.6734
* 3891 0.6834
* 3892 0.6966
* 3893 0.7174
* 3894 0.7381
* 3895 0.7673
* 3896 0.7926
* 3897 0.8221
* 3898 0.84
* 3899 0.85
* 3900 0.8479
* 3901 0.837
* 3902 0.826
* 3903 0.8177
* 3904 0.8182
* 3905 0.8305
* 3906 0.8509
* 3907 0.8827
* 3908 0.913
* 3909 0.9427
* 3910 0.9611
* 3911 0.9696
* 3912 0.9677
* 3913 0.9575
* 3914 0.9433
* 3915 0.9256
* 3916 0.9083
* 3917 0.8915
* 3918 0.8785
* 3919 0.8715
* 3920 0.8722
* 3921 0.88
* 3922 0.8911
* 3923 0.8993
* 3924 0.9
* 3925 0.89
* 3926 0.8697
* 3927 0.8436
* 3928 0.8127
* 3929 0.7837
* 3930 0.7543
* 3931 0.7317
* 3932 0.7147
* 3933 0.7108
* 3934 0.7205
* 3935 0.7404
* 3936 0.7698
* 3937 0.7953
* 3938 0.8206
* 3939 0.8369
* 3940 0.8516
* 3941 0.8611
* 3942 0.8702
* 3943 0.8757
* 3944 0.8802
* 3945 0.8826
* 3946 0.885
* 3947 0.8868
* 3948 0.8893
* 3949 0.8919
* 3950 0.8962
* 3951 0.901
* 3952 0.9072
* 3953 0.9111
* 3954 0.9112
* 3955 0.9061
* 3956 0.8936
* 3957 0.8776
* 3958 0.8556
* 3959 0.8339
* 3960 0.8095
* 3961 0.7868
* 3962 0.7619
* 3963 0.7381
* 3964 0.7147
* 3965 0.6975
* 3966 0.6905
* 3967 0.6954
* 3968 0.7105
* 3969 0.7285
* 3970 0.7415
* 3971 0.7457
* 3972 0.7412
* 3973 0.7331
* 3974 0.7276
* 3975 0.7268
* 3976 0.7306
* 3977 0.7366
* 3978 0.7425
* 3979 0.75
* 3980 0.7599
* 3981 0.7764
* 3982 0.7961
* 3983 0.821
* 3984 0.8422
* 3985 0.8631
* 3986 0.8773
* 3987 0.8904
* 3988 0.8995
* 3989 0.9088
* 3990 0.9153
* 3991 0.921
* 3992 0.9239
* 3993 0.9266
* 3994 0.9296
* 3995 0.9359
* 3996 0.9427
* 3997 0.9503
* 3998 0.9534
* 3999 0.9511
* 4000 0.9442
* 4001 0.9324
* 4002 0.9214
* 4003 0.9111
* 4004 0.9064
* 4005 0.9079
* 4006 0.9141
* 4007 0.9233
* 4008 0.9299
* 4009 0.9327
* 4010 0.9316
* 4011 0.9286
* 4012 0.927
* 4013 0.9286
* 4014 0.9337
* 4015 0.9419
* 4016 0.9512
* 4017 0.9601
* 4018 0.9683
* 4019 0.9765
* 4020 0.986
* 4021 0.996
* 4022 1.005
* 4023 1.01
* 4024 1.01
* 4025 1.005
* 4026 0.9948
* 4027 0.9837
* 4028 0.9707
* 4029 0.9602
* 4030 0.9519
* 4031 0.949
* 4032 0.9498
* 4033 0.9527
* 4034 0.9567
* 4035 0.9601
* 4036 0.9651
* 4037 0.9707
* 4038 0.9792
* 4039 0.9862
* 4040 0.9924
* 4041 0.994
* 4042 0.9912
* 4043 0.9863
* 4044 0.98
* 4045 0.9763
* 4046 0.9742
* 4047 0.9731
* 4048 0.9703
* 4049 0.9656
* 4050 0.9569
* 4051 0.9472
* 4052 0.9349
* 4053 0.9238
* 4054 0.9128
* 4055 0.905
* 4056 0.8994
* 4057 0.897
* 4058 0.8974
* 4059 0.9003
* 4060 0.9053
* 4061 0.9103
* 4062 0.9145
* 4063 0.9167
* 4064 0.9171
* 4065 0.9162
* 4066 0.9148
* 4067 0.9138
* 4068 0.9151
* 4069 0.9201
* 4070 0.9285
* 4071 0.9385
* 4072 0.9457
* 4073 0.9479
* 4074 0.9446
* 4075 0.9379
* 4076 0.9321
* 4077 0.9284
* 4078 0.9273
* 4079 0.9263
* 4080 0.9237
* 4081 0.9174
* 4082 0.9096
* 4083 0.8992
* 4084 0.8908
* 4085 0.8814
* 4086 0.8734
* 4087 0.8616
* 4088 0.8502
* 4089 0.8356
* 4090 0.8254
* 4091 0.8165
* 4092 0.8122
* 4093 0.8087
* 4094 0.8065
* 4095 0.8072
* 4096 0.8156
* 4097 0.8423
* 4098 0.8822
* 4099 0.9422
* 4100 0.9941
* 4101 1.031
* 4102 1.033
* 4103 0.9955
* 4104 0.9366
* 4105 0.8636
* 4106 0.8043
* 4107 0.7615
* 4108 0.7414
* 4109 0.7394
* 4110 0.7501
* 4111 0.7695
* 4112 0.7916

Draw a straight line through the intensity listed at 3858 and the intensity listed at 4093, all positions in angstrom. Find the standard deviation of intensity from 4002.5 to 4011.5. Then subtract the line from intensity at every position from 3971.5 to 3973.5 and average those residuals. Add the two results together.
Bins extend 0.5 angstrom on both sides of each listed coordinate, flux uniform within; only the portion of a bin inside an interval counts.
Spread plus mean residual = -0.13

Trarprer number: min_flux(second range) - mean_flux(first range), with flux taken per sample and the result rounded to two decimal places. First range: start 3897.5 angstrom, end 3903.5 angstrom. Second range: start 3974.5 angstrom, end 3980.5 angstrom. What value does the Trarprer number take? -0.11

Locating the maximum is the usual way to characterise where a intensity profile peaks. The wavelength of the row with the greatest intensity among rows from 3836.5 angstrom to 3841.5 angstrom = 3841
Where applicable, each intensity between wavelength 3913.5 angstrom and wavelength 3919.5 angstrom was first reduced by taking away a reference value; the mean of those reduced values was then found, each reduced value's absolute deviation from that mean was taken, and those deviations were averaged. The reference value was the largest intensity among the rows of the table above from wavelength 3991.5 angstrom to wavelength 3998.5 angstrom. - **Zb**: 0.023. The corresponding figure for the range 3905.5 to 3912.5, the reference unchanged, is 0.038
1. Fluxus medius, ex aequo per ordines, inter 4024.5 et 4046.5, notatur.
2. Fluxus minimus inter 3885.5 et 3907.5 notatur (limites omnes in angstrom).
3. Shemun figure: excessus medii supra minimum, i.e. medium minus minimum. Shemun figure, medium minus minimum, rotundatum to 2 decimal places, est 0.30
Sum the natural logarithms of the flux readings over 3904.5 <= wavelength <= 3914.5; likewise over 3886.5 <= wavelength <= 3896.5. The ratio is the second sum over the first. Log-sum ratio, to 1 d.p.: 4.2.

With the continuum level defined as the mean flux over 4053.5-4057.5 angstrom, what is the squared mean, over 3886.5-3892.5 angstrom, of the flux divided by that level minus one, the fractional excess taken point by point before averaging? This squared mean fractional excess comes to 0.06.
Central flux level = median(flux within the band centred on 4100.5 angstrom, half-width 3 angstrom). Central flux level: 0.99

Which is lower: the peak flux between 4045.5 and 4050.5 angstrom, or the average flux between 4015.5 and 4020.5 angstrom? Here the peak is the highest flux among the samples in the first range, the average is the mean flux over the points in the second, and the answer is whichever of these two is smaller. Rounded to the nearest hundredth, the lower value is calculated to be 0.97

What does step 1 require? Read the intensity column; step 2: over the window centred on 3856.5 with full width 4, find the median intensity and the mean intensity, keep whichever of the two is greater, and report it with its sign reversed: -0.95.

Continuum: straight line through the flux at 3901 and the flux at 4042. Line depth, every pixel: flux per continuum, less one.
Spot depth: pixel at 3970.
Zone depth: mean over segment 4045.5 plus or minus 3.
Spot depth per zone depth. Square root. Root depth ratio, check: 3.2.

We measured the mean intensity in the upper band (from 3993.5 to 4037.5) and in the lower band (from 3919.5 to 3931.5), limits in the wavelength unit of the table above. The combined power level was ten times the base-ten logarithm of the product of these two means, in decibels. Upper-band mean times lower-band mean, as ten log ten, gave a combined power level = -0.95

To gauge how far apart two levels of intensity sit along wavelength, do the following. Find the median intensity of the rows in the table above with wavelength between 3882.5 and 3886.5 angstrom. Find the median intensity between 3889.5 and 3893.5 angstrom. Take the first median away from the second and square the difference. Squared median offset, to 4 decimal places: 0.0053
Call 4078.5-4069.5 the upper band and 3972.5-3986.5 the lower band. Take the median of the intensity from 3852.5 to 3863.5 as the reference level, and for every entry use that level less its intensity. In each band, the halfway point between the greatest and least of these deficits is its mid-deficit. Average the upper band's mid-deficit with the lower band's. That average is 0.067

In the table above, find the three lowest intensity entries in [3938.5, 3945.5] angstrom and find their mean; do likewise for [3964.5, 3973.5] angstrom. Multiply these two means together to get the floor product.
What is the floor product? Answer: 0.59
